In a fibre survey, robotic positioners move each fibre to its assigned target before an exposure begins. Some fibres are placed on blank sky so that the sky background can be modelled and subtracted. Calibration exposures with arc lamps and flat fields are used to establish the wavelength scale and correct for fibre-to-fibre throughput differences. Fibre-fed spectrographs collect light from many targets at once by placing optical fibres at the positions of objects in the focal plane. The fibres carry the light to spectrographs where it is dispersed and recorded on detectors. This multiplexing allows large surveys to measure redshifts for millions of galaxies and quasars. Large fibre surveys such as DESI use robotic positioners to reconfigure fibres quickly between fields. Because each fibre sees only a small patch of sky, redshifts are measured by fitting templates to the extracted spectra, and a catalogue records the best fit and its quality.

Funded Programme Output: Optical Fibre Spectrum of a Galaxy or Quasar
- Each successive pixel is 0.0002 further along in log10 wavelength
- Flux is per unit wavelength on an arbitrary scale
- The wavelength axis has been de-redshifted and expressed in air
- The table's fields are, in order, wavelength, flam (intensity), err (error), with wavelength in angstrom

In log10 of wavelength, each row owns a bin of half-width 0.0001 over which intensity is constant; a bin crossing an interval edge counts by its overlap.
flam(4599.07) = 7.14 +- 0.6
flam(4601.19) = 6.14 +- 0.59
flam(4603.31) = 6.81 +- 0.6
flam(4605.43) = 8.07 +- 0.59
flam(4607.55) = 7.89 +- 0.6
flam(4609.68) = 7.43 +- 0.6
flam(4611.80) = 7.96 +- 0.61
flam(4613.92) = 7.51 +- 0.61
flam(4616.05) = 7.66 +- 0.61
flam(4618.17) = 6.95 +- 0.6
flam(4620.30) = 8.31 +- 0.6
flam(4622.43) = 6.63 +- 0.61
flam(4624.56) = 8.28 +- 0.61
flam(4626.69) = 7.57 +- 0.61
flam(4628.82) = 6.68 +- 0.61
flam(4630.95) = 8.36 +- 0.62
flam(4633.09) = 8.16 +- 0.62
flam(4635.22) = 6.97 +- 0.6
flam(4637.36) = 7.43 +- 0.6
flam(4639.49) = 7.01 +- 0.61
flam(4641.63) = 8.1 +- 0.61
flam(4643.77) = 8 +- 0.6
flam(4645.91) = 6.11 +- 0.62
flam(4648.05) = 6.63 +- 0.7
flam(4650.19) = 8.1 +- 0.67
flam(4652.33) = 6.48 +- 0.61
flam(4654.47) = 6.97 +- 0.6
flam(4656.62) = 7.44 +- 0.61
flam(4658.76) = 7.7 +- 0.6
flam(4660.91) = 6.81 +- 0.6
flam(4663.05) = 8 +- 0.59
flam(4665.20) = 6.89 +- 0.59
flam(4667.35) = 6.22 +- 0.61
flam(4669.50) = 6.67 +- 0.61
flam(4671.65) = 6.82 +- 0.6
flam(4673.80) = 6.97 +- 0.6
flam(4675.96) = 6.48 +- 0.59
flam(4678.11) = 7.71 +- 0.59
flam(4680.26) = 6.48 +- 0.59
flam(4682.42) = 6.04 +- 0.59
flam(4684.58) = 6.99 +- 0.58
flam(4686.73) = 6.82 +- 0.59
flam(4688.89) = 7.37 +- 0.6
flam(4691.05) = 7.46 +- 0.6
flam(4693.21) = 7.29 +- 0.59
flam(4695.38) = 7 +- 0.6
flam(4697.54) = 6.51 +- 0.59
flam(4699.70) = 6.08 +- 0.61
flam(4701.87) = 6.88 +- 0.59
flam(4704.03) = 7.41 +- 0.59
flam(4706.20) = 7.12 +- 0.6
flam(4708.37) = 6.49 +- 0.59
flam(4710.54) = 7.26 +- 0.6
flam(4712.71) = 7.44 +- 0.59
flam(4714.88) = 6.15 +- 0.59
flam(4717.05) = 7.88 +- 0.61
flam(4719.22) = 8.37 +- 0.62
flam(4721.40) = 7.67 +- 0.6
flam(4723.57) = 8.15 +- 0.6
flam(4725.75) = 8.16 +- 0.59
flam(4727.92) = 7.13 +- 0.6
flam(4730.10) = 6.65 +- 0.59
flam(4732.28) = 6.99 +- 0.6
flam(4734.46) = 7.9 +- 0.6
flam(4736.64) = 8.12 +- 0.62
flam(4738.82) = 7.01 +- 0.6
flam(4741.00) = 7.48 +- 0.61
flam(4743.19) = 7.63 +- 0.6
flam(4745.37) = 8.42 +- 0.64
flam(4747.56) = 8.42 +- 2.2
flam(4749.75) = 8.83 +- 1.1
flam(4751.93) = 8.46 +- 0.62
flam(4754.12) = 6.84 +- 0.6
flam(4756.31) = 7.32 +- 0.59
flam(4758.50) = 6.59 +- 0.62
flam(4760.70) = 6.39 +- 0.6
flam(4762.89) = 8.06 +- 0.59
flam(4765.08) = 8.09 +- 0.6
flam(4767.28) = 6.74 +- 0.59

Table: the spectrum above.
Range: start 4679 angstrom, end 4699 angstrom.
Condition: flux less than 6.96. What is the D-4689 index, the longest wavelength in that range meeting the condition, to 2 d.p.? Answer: 4697.54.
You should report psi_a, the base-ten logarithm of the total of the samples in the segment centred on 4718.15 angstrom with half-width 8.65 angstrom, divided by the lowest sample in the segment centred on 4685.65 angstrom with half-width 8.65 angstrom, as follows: 1.00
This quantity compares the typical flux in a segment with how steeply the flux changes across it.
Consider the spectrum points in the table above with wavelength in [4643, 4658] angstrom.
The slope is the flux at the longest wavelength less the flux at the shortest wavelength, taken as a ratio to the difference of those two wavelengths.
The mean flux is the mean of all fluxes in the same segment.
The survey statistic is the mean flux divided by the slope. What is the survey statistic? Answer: -163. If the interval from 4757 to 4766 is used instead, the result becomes 32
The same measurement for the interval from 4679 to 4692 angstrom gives 76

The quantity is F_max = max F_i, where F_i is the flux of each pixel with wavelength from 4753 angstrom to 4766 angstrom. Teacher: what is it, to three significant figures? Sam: 8.09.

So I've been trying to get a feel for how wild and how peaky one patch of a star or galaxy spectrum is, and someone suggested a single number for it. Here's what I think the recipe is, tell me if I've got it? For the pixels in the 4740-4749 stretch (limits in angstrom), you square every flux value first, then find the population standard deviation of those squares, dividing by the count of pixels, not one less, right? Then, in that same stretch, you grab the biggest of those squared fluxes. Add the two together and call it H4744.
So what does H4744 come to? 78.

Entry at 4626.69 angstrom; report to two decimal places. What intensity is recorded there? 7.57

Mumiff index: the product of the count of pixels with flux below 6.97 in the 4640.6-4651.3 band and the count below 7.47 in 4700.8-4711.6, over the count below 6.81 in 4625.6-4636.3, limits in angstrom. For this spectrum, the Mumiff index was 10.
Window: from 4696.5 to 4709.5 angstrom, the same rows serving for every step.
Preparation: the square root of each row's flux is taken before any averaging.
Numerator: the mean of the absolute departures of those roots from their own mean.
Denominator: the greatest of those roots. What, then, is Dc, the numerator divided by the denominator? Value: 0.027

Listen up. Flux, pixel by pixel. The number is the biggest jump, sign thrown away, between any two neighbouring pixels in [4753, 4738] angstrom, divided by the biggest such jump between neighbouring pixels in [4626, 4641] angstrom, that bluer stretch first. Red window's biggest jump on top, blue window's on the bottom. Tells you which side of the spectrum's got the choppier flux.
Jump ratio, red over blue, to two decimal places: 0.47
